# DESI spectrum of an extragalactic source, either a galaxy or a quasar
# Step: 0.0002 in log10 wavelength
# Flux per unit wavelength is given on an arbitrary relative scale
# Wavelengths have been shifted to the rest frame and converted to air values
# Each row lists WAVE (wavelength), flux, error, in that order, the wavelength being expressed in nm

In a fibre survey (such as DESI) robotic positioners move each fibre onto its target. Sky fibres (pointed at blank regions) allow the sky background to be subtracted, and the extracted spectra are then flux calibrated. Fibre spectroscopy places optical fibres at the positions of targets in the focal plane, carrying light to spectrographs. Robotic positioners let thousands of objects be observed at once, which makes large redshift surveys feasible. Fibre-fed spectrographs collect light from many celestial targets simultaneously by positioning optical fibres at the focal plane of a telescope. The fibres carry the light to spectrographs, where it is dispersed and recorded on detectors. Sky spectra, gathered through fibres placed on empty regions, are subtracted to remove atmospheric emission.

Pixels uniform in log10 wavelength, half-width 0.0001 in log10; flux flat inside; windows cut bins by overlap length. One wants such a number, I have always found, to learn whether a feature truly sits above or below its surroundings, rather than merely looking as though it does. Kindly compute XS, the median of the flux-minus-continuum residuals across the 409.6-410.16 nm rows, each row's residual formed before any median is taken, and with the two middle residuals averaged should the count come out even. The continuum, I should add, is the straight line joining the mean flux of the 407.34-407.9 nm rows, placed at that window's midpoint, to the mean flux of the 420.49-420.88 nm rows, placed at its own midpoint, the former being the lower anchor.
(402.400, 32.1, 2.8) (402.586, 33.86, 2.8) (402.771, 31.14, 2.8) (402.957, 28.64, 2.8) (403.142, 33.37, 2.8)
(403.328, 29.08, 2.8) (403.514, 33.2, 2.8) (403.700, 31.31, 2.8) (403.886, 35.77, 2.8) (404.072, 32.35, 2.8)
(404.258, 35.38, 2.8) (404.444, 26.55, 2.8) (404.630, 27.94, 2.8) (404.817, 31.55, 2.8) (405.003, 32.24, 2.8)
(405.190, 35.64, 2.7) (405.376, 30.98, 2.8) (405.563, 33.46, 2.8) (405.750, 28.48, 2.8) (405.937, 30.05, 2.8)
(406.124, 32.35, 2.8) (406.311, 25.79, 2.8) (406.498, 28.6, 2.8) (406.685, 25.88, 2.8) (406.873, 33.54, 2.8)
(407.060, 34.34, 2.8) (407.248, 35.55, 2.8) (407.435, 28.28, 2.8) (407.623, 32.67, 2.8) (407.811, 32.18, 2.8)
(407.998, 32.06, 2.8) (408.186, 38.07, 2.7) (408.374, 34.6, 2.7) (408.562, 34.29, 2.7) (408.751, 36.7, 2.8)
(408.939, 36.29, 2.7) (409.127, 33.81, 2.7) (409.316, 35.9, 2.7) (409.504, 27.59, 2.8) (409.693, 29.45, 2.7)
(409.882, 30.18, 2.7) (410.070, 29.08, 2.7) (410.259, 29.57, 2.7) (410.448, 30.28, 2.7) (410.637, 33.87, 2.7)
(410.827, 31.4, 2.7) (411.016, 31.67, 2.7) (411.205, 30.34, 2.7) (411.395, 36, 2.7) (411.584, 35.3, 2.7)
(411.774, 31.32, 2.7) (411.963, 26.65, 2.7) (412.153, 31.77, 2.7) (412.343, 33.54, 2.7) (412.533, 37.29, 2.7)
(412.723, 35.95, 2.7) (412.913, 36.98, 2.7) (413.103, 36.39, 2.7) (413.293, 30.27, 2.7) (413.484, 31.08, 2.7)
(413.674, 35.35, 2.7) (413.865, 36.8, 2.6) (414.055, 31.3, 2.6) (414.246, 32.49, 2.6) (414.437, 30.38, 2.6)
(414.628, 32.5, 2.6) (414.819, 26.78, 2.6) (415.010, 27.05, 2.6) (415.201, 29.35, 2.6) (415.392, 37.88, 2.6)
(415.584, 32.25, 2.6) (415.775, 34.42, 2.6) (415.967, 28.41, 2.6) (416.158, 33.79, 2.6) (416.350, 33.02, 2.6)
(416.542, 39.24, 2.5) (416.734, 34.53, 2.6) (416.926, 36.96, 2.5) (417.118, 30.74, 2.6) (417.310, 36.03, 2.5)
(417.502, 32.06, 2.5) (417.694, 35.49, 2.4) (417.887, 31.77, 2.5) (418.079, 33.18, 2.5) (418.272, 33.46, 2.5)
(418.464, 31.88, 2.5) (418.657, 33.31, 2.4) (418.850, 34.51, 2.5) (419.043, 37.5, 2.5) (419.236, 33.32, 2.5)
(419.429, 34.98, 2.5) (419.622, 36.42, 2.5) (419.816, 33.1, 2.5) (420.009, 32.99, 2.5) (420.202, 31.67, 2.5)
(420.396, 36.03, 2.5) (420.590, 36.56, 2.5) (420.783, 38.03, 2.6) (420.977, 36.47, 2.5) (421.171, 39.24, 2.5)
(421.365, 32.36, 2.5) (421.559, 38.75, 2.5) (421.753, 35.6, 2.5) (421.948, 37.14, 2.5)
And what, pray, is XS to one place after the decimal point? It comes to -2.6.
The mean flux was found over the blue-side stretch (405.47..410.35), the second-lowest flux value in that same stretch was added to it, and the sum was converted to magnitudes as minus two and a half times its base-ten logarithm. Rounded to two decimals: -4.40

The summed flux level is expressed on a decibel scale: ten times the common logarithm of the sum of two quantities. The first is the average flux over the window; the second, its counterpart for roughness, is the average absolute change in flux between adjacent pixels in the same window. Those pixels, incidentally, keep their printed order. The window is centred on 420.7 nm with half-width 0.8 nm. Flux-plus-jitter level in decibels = 15.8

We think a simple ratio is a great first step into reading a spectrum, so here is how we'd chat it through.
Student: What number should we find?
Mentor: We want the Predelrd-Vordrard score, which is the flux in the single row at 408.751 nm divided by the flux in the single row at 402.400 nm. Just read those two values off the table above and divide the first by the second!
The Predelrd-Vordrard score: 1.1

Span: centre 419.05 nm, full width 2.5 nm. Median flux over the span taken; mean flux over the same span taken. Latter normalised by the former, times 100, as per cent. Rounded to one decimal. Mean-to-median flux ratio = 101.2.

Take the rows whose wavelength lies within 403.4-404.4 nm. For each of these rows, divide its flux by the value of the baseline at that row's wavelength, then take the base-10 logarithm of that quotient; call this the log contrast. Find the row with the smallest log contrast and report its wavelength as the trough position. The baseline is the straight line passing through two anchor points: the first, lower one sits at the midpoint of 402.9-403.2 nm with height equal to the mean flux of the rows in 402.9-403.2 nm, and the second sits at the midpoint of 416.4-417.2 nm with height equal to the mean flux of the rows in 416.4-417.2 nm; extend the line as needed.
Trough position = 403.700 nm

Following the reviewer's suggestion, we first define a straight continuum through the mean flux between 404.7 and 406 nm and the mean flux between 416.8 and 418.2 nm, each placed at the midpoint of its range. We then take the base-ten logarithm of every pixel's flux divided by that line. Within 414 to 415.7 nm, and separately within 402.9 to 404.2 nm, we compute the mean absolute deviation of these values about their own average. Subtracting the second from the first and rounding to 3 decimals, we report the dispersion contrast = 0.007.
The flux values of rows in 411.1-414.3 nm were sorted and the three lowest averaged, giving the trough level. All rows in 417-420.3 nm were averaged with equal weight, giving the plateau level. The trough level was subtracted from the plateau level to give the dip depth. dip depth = 4.6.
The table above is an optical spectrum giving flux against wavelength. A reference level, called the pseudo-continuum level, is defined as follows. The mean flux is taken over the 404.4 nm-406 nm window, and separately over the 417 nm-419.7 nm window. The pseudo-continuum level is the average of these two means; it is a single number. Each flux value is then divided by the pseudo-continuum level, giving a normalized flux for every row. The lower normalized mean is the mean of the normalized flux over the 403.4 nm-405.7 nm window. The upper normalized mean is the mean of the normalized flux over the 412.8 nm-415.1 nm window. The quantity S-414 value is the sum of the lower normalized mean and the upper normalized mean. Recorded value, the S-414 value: 1.99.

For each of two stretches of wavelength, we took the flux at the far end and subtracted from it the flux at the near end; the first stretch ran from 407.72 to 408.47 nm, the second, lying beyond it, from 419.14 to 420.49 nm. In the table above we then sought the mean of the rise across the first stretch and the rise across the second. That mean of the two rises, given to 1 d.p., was 2.6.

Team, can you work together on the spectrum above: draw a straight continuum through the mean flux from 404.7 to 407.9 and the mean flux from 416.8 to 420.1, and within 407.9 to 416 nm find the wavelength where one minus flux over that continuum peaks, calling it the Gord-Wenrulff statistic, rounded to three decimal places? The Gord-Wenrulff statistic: 414.819 nm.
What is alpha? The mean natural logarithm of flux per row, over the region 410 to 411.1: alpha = 3.43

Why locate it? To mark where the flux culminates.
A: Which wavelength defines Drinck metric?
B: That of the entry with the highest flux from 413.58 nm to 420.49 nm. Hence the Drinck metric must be 416.542 nm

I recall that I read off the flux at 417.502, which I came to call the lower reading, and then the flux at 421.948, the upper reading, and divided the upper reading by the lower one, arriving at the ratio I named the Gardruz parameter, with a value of 1.16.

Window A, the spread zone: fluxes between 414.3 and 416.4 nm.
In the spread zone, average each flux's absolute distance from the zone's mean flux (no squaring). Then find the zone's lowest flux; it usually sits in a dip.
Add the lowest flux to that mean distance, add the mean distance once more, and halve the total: 16.2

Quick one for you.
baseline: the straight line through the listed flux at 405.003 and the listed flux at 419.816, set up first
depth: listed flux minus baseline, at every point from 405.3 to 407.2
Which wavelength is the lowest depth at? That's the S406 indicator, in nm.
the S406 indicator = 406.311 nm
